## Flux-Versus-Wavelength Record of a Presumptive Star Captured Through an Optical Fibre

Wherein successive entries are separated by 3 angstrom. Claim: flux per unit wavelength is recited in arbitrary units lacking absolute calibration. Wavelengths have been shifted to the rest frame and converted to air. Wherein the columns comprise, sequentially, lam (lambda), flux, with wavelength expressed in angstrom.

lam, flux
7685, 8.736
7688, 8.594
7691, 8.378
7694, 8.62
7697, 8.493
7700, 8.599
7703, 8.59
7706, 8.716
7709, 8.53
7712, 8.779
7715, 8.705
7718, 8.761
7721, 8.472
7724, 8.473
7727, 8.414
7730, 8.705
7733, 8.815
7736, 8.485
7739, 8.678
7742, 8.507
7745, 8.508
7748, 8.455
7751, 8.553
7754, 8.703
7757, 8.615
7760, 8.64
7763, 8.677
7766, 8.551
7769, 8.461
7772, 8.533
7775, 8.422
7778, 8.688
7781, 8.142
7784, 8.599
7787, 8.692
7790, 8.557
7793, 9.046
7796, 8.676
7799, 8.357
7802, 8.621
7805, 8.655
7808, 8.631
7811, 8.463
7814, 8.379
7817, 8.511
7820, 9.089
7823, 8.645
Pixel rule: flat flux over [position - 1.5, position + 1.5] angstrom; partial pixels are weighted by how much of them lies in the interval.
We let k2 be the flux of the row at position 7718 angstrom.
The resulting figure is 8.761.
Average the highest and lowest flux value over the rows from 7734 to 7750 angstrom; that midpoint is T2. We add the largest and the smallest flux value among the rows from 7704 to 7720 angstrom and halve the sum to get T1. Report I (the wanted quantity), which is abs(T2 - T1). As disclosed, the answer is 0.09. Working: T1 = 8.65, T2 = 8.57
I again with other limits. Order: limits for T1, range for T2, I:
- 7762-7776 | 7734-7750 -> 0.02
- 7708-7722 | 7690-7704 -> 0.13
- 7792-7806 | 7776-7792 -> 0.28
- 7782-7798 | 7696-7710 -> 0.20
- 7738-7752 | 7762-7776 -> 0.02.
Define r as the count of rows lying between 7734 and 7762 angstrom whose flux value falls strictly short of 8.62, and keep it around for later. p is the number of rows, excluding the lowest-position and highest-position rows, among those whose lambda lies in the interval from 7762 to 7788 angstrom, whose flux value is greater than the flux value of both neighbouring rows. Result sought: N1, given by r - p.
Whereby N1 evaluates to 4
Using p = 2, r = 6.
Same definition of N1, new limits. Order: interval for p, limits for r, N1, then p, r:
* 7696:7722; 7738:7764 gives 1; 4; 5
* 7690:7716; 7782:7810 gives -1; 4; 3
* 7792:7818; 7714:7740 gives 3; 1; 4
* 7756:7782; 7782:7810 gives 0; 3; 3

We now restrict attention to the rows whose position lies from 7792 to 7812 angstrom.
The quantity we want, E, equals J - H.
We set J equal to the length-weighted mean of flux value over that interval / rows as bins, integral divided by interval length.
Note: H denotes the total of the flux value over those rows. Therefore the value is -52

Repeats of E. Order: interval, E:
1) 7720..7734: -34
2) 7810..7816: -8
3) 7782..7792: -17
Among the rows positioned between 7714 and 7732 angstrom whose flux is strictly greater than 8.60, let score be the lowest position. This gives 7715 angstrom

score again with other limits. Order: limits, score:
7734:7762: 7739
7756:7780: 7757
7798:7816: 7802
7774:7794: 7778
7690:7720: 7694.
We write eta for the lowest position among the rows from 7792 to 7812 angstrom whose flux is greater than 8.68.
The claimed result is 7793 angstrom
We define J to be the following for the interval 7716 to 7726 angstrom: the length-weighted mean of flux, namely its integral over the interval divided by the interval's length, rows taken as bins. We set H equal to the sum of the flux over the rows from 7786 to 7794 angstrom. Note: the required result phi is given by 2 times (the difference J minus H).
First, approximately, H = 26.3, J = 8.57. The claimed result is -35.5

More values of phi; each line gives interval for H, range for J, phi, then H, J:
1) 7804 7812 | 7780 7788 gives -34.5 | 25.7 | 8.49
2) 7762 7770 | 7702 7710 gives -34.1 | 25.7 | 8.62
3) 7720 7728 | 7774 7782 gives -33.8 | 25.4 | 8.43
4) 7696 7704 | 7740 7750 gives -34.4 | 25.7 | 8.50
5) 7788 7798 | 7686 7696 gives -35.5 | 26.3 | 8.54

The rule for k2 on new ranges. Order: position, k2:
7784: 8.599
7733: 8.815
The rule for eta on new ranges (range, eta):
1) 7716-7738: 7718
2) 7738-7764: 7754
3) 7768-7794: 7778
